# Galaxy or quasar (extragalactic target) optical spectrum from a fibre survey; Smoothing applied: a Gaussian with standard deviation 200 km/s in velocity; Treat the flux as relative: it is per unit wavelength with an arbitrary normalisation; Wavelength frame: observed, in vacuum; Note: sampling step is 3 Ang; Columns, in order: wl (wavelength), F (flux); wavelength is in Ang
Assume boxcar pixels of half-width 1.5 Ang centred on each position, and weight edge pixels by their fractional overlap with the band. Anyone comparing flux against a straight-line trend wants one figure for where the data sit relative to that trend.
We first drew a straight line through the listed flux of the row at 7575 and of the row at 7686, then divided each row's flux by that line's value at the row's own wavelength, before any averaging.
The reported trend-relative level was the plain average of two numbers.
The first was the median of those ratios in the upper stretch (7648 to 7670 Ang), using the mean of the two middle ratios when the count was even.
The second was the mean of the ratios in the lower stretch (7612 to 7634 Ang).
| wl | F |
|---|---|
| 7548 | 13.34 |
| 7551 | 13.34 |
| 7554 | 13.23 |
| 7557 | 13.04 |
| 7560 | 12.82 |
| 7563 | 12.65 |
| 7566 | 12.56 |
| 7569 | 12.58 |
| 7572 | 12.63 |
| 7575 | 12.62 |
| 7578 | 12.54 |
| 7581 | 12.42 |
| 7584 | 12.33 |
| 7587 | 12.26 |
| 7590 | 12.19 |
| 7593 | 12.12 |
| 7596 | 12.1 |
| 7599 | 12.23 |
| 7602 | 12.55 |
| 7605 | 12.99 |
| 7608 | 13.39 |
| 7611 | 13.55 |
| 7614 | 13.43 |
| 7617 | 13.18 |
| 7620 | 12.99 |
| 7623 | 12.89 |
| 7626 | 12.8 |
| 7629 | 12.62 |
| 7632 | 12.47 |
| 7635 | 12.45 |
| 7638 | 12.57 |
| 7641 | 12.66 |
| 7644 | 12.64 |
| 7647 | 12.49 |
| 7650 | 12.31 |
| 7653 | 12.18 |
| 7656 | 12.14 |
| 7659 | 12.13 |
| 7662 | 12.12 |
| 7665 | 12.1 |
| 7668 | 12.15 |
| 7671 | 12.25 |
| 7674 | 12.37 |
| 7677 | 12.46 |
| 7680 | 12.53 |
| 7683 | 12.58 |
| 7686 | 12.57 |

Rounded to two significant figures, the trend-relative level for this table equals 0.99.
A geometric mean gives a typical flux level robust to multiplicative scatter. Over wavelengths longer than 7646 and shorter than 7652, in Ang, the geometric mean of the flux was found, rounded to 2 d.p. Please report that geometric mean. 12.40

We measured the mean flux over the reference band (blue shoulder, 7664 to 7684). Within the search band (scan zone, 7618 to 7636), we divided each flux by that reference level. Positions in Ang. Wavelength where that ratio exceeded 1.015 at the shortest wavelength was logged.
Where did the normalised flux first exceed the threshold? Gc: 7620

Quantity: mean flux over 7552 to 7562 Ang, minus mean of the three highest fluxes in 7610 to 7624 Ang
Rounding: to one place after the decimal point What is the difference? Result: -0.4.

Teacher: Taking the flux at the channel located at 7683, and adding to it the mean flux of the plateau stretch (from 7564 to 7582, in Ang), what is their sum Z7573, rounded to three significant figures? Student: 25.1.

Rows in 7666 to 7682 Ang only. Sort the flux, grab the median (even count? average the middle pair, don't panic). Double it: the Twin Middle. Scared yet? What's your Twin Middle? 24.7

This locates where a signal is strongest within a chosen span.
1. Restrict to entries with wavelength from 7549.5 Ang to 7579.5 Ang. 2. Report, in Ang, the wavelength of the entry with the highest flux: 7551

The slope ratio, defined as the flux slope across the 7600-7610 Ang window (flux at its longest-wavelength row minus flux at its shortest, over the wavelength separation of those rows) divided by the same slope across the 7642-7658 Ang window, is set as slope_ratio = -3.4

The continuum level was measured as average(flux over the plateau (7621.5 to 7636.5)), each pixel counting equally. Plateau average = 12.65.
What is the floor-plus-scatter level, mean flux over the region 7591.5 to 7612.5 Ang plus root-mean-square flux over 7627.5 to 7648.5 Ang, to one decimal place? 25.3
